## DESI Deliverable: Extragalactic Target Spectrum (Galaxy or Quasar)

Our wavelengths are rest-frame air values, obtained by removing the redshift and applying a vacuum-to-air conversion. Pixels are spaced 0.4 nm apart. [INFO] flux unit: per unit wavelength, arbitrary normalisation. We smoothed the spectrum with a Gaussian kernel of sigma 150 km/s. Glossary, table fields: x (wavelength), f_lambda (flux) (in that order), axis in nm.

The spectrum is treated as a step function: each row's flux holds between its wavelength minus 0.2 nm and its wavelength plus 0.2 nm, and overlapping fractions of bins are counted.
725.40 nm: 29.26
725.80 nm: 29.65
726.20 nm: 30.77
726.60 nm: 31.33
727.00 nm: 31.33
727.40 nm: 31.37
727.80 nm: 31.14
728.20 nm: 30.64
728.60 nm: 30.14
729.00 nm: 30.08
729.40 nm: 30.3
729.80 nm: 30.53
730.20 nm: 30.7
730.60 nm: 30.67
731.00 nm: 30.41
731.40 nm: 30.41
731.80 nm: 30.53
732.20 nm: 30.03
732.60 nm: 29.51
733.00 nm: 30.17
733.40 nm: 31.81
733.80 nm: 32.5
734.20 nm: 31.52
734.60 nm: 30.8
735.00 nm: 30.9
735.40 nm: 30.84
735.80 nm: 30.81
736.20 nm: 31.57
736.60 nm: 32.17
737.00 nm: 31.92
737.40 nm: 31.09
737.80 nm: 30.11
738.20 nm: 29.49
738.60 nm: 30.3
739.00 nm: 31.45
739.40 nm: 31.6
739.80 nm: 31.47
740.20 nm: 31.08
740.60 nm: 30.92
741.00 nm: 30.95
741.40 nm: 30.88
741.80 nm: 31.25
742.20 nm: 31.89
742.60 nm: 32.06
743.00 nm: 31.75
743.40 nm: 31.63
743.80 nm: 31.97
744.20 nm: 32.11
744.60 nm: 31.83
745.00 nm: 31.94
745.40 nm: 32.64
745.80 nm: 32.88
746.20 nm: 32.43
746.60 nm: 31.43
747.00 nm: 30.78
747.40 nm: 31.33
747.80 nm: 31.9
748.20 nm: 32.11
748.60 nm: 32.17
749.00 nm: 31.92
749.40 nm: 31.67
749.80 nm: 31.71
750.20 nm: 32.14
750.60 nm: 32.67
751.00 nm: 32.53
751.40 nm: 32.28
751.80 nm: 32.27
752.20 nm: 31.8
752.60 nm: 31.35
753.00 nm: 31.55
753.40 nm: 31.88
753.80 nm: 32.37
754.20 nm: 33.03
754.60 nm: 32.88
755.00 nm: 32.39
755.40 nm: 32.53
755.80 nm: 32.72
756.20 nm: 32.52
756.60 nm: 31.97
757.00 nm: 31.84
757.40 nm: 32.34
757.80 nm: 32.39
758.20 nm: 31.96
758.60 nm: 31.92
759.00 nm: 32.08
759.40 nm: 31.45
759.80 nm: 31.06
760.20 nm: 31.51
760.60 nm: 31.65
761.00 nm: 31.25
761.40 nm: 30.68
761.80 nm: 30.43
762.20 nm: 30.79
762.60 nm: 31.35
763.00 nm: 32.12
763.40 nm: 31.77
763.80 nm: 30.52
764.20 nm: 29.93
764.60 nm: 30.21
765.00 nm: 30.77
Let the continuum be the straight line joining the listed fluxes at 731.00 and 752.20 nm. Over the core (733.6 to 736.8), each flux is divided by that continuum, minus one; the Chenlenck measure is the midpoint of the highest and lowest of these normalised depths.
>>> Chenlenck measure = 0.033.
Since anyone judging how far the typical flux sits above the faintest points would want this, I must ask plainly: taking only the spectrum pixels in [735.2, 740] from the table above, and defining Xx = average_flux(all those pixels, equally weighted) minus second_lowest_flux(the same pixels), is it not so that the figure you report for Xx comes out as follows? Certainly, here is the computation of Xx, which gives 1.0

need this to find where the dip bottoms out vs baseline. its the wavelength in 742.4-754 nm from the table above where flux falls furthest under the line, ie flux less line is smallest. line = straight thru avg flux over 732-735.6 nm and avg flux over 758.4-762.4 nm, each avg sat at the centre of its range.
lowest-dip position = 747.00 nm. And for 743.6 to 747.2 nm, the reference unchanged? 747.00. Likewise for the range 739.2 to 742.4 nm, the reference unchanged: 741.40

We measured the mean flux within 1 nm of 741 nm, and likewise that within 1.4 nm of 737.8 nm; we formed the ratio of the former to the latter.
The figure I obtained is 1.00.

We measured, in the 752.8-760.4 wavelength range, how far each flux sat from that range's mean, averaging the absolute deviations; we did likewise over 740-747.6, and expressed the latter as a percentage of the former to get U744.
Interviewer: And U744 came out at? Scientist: 119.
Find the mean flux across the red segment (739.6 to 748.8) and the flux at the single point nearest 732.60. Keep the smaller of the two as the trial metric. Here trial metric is 29.5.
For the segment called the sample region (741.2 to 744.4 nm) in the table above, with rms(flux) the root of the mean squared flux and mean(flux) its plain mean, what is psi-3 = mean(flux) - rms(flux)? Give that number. -0.0025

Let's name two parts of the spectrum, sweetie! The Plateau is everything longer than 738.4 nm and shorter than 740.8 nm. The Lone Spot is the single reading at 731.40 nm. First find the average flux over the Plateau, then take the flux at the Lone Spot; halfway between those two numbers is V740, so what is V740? 30.8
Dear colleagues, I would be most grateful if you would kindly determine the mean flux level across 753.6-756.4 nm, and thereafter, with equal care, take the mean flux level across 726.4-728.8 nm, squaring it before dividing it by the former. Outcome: 29.4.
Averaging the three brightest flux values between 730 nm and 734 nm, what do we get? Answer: 31.7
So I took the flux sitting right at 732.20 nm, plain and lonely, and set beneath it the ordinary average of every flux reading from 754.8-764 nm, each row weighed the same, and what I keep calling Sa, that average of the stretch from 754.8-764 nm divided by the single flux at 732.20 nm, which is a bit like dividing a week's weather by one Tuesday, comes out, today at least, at 1.06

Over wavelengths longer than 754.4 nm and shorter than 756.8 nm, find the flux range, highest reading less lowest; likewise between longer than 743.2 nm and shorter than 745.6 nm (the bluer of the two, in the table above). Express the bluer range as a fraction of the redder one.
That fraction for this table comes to 1.1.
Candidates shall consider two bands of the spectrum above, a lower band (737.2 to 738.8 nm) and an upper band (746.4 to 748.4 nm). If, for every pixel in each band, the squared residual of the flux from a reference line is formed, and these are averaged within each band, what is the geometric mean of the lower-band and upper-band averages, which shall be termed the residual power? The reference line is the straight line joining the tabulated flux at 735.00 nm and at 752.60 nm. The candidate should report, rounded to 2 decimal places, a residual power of 0.50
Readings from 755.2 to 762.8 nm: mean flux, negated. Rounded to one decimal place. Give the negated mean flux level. -31.7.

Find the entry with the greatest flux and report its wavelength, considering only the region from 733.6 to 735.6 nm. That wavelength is 733.80 nm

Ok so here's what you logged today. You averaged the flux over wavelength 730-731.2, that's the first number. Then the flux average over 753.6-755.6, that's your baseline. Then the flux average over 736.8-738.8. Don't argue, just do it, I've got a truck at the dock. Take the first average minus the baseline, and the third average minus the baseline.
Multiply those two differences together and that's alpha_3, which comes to 4.2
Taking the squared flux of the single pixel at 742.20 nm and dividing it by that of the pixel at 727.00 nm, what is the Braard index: 1.04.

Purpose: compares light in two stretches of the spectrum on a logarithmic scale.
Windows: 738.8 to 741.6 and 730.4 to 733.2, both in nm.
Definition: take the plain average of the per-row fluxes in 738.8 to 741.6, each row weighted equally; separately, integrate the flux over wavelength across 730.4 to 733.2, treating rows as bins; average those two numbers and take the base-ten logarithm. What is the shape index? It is 1.76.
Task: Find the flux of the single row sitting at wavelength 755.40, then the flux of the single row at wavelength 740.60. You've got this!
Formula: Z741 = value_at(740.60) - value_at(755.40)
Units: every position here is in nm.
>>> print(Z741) -1.6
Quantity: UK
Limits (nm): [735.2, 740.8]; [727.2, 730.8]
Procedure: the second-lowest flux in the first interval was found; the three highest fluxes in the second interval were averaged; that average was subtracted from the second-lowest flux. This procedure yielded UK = -1.0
